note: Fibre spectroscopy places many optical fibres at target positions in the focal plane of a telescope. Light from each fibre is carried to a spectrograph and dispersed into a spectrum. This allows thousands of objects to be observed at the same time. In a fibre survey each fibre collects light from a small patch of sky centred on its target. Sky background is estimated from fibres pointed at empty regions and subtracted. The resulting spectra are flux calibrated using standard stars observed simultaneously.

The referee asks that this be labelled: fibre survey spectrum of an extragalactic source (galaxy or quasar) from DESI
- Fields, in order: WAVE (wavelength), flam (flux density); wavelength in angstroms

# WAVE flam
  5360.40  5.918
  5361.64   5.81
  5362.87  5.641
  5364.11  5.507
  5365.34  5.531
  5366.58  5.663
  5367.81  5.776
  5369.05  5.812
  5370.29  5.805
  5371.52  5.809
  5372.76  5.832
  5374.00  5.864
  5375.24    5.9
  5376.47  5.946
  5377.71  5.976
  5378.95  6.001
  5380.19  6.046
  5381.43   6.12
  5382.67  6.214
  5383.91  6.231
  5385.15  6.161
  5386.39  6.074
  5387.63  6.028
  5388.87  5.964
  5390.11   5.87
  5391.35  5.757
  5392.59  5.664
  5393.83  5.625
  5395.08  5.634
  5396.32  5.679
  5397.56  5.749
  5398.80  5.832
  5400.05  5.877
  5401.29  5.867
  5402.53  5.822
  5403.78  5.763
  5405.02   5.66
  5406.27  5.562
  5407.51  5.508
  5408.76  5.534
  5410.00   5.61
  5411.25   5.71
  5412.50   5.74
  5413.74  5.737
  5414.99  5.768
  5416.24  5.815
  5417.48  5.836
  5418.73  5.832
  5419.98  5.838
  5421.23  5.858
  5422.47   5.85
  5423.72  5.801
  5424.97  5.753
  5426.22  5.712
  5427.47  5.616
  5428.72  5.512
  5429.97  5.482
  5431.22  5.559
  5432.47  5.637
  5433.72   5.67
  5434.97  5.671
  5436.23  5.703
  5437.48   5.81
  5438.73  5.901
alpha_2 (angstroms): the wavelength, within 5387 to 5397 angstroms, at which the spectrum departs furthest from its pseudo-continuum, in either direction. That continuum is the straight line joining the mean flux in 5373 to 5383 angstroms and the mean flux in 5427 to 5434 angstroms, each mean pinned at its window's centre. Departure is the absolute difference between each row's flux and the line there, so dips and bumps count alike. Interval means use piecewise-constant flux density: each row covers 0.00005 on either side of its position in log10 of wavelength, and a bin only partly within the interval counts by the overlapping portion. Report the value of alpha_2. 5393.83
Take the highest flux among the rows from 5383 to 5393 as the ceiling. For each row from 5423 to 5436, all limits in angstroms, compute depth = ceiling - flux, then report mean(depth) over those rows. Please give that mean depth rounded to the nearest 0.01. 0.59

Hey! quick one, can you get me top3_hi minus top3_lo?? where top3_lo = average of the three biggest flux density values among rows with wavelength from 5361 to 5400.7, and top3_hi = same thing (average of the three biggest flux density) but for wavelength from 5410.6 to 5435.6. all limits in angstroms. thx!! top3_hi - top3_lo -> -0.4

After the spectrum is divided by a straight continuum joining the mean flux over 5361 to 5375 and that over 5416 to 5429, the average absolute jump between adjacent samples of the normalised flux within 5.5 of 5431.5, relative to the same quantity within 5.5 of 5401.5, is 0.87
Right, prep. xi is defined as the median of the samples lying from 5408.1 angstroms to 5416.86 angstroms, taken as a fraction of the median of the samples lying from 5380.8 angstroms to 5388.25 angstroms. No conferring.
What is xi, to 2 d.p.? 0.93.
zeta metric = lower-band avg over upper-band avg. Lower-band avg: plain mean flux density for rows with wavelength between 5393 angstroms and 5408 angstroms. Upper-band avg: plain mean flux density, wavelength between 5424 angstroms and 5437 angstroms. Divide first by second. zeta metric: 1.01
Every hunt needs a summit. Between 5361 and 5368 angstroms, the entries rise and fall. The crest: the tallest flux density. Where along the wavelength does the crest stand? 5361.64 angstroms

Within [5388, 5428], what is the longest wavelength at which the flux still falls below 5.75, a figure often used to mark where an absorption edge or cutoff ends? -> 5427.47 angstroms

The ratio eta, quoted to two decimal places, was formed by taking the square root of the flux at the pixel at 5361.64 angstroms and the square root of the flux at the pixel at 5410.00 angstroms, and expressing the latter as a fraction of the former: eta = 0.98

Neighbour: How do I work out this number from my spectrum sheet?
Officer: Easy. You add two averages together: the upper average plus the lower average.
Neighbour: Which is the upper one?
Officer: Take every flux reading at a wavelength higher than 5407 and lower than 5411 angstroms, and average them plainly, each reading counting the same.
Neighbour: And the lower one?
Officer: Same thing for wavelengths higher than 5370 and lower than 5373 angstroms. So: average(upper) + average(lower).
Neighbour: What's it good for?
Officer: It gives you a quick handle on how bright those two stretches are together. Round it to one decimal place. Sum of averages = 11.4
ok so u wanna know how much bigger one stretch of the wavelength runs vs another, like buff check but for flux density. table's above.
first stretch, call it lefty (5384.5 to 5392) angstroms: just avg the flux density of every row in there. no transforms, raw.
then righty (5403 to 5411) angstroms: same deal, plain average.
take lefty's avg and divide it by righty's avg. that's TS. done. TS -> 1.07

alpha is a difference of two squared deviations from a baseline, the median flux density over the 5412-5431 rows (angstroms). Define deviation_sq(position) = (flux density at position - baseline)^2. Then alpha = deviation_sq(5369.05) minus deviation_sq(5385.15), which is -0.15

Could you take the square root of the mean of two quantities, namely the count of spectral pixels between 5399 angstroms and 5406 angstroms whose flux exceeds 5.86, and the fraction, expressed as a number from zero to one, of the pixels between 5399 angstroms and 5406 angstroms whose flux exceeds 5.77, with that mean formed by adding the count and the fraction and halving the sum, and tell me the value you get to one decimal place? 1.1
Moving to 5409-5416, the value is 0.0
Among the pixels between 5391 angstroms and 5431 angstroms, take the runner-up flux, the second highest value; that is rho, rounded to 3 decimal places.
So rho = 5.867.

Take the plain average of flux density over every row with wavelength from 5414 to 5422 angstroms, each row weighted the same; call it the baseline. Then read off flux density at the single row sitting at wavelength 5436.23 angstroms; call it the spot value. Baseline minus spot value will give 0.12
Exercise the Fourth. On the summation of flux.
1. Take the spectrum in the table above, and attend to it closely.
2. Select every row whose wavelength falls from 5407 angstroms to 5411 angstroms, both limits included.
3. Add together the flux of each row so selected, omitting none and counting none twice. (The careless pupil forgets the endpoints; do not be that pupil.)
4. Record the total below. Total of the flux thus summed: 16.7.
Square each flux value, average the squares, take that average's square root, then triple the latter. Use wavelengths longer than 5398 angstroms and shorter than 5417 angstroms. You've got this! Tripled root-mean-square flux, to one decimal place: 17.2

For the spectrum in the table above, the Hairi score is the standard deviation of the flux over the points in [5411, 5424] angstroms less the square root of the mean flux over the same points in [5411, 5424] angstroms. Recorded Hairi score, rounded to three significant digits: -2.36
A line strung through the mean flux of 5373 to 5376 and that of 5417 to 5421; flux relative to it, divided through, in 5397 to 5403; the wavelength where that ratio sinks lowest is 5397.56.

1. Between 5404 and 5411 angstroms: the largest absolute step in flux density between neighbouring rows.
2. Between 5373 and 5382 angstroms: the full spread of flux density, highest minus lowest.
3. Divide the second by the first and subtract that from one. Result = -2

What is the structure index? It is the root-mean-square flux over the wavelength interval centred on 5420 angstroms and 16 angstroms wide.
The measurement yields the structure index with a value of 5.78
